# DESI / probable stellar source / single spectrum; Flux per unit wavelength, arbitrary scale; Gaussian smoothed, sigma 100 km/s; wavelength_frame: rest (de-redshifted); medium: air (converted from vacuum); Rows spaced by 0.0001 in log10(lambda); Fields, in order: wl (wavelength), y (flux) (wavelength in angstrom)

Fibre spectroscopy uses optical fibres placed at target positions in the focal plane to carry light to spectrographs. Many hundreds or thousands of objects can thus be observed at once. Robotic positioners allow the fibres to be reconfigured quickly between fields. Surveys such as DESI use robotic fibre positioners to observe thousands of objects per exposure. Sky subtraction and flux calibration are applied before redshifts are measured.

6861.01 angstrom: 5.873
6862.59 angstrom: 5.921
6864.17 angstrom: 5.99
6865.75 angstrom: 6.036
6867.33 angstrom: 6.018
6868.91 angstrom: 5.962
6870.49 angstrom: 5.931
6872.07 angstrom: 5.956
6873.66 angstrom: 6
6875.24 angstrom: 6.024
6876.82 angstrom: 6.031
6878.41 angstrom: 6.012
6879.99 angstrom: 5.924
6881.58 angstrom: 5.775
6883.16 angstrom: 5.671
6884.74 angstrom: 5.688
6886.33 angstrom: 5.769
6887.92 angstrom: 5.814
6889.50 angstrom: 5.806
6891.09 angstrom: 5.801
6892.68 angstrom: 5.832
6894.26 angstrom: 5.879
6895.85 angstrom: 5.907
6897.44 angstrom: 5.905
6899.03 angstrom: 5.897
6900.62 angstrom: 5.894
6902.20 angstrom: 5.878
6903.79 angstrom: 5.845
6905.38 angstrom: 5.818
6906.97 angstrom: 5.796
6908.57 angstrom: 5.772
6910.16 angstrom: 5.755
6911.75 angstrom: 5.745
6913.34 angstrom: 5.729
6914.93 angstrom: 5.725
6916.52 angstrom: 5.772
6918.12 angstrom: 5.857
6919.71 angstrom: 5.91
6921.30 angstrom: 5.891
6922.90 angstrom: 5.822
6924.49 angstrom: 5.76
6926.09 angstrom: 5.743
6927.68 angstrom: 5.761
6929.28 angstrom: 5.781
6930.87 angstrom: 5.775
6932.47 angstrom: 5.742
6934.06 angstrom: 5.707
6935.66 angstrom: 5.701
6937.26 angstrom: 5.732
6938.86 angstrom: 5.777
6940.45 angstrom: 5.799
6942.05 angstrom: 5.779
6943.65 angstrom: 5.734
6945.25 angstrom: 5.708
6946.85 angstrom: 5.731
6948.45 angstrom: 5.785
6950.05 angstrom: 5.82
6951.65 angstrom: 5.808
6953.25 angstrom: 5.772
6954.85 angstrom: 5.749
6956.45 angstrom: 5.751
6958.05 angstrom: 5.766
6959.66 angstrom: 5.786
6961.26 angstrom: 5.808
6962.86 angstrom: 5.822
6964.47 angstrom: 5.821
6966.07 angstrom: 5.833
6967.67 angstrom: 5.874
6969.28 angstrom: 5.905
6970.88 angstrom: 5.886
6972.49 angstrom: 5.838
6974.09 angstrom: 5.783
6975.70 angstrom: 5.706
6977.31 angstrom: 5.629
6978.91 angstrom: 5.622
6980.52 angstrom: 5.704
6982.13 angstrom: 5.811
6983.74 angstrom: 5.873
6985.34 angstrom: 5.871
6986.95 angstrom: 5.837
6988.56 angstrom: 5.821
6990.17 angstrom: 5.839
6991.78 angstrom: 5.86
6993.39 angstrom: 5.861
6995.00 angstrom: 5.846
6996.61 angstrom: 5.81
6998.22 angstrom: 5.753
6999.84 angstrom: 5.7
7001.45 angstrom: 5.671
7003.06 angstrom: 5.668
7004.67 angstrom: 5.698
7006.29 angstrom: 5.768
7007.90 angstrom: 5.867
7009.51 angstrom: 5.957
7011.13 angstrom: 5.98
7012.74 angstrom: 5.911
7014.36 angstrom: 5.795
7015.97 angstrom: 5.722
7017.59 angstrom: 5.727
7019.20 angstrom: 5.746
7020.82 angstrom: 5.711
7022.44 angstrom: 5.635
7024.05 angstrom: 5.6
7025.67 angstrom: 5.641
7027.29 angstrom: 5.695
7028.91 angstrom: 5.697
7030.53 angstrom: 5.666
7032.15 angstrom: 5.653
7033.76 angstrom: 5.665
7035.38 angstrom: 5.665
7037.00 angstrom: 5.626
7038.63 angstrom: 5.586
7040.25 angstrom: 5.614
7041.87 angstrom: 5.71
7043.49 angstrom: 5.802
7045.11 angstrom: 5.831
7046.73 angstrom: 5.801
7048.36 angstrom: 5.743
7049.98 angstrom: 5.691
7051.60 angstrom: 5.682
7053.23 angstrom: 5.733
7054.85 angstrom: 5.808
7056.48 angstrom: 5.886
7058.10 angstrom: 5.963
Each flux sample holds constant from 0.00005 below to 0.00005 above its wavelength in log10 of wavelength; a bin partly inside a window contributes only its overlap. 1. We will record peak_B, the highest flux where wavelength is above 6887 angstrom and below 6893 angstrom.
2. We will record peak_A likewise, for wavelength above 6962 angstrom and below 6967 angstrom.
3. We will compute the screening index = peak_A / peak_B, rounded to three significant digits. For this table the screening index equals 1.00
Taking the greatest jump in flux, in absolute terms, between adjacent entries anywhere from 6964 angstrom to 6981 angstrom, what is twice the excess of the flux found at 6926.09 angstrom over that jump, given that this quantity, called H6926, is 11.3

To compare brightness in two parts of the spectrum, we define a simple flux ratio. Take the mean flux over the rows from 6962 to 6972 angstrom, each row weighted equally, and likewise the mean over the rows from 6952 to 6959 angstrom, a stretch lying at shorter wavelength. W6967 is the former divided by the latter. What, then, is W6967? 1.02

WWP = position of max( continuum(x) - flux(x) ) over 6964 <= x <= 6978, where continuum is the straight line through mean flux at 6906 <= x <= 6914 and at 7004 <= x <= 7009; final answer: 6977.31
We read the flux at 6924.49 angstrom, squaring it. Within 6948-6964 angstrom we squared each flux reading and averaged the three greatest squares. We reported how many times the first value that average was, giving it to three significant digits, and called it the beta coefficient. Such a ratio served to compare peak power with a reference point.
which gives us 1.02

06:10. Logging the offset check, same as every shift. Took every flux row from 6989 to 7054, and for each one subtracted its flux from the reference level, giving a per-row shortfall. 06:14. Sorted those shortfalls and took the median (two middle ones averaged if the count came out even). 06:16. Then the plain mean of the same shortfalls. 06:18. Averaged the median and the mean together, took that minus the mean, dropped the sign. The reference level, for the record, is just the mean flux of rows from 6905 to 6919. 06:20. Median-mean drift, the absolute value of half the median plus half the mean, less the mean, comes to 0.012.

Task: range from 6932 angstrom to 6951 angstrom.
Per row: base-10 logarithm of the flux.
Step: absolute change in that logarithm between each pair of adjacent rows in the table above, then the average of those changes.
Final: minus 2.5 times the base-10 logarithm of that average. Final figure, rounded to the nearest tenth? 6.6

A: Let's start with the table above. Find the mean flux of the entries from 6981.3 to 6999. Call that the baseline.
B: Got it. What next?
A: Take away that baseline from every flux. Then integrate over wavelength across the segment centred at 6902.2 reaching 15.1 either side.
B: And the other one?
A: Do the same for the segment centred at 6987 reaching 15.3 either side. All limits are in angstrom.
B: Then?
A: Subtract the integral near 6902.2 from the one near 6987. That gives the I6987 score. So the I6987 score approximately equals -1.2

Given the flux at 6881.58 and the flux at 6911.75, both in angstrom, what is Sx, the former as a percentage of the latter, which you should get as 101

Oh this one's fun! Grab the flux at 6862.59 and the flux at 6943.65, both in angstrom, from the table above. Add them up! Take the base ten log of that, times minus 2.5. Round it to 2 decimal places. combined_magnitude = -2.67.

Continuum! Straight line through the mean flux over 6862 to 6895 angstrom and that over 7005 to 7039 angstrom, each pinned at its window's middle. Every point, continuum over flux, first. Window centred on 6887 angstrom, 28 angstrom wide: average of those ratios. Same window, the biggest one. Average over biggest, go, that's 0.966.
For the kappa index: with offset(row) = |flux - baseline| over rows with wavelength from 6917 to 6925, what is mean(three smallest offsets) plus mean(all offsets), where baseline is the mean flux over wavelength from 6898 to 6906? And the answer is 0.07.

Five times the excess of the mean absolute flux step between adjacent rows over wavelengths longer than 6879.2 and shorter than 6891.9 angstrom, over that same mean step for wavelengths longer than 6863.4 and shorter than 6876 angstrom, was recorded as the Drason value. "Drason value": 0.12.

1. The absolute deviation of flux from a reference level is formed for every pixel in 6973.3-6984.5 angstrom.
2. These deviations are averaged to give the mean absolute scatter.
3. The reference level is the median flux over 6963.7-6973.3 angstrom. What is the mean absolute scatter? 0.13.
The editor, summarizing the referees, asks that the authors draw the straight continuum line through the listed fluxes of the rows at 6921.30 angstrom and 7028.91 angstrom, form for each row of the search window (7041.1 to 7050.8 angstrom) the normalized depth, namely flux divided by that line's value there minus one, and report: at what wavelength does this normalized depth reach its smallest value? 7049.98 angstrom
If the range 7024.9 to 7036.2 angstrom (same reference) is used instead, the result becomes 7025.67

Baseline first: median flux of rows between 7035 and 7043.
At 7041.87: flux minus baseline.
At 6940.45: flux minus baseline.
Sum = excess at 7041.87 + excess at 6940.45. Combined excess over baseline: 0.26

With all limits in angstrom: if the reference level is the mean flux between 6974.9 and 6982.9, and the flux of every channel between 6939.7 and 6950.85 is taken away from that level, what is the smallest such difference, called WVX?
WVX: -0.13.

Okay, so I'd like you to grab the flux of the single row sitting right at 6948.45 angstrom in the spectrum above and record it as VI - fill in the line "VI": 5.785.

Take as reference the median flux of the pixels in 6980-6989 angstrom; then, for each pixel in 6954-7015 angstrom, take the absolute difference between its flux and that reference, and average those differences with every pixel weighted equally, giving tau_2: 0.068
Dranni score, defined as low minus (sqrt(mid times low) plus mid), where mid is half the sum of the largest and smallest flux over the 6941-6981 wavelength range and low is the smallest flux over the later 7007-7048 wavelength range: -5.85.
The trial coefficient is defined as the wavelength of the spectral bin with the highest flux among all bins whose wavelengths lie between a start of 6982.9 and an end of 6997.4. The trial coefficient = 6983.74 angstrom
